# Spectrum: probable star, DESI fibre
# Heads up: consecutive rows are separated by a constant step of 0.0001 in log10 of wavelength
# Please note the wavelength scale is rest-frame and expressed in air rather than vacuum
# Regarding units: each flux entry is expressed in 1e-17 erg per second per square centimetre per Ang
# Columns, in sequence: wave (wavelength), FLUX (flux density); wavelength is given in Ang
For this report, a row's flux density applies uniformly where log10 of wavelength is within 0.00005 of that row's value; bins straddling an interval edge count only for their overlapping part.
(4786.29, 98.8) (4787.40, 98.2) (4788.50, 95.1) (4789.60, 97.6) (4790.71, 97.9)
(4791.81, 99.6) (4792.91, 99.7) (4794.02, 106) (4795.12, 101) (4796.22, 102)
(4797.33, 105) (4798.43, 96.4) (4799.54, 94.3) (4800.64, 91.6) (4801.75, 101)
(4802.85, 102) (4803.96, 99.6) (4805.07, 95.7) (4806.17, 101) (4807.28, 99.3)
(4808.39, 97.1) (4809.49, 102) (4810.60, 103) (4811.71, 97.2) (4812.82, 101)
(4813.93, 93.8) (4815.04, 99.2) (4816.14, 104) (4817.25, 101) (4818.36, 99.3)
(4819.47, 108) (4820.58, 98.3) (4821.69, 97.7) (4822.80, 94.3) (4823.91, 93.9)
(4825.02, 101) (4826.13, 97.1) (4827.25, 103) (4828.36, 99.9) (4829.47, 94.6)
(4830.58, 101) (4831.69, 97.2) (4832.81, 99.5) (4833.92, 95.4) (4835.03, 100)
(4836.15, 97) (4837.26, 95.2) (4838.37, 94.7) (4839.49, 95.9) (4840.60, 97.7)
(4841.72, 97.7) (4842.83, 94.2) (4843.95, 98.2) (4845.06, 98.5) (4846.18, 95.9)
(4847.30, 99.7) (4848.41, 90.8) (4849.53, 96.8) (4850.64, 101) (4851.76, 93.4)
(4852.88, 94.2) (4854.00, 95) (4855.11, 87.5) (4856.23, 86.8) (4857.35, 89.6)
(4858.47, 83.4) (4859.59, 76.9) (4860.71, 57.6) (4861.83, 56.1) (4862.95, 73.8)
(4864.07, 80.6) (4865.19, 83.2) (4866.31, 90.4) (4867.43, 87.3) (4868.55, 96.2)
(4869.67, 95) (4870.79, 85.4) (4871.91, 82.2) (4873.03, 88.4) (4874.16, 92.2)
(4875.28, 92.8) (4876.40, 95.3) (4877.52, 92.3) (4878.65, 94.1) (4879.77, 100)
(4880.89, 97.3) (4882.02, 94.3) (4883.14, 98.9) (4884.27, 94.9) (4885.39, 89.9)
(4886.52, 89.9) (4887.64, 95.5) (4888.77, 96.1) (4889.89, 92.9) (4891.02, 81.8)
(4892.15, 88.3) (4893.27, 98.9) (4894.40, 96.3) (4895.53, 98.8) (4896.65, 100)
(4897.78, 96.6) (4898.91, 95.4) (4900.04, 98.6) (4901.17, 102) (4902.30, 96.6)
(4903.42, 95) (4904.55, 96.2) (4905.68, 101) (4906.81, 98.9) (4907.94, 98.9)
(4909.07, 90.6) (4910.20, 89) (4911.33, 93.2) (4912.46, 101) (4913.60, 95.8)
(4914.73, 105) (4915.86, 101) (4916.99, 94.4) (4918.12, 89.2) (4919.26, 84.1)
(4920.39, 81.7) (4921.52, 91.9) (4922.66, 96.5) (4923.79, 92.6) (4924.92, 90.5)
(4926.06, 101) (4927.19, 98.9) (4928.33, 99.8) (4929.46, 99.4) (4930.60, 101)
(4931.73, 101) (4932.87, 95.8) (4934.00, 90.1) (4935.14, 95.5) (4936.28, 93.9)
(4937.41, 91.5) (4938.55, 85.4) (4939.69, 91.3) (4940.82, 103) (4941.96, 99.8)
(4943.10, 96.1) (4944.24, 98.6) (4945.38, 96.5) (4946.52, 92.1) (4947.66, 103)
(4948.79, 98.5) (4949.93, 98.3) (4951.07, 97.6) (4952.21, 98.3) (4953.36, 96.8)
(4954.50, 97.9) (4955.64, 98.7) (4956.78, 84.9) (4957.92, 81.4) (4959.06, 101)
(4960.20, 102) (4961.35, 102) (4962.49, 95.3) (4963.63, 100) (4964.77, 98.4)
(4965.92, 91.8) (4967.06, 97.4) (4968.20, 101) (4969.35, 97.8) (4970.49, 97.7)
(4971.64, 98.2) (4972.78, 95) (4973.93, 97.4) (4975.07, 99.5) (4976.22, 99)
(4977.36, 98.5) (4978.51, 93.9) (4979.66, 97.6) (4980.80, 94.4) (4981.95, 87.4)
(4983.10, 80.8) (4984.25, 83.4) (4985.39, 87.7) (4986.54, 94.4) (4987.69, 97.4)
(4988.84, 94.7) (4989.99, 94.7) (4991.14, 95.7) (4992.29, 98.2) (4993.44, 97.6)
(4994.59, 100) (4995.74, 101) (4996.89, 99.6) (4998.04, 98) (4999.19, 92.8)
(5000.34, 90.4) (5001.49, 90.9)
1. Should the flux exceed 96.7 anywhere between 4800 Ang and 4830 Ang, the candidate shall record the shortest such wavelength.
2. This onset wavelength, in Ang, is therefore 4801.75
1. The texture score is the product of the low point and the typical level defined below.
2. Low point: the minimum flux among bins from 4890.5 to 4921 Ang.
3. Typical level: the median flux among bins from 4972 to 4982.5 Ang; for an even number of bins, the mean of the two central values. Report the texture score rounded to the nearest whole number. 7958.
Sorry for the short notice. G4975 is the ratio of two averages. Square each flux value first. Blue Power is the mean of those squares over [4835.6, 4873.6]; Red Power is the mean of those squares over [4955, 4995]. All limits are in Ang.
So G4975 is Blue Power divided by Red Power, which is 0.89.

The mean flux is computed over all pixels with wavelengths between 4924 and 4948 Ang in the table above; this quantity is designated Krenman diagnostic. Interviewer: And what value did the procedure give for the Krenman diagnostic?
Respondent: 96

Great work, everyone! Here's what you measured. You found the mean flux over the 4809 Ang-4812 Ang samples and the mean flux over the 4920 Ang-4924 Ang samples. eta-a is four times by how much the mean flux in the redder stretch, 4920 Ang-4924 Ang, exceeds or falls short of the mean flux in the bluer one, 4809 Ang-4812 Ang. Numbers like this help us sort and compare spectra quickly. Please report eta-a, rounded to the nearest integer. -40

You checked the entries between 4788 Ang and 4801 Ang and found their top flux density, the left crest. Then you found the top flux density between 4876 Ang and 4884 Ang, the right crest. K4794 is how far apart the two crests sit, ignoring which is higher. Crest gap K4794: 6.0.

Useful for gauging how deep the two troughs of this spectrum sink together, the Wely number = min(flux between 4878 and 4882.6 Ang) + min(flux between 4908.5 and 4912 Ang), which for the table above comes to 183.1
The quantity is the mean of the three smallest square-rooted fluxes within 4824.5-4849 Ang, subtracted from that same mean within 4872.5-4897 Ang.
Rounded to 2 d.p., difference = -0.37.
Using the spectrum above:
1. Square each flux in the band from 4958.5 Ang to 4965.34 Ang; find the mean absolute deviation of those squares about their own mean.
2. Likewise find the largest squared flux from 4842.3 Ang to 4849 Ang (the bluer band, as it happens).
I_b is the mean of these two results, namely 5163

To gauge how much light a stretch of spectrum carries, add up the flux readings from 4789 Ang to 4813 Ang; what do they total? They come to 2190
